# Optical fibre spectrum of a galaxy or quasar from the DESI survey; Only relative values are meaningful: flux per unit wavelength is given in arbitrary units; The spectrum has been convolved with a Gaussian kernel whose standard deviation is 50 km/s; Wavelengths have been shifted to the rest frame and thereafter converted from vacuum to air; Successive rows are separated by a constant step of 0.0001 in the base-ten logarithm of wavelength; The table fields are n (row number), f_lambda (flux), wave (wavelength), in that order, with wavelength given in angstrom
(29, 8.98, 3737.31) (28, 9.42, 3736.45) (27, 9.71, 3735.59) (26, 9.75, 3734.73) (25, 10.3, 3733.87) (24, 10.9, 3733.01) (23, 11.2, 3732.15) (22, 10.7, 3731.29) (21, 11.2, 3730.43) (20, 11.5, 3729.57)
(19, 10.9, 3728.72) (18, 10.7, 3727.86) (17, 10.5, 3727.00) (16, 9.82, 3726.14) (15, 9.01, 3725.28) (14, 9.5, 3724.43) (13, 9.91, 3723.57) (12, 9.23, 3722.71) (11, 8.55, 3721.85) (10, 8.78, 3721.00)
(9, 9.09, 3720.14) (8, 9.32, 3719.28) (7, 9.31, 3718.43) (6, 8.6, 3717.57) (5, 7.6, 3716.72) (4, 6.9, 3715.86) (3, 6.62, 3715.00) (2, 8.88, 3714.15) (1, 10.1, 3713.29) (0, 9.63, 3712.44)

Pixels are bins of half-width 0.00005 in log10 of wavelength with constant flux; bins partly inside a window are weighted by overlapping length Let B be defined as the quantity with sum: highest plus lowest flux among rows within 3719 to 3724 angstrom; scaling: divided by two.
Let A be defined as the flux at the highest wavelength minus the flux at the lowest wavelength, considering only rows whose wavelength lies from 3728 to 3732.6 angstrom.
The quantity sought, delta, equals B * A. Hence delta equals 2.8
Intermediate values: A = 0.3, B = 9.2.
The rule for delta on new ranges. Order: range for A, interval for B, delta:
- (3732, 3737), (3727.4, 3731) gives -19.8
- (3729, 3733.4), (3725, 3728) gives -5.9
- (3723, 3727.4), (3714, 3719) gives 4.7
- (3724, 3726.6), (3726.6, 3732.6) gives 3.5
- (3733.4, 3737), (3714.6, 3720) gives -7.0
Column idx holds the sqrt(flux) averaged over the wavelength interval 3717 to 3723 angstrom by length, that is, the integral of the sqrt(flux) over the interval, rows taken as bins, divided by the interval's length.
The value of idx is 2.99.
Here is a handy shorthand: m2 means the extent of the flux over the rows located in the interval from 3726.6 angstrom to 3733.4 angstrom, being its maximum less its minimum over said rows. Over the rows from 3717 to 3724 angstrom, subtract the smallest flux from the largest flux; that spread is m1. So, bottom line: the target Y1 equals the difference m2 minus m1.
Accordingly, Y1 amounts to -0.4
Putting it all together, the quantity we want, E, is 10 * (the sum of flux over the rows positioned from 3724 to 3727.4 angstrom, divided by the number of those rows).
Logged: 97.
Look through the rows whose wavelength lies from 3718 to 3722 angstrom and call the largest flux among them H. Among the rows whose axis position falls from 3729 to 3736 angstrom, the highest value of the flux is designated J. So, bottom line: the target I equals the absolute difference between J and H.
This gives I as 2.2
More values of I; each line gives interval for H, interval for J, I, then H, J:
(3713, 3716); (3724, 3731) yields 1.4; 10.1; 11.5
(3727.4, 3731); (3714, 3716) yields 2.6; 11.5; 8.88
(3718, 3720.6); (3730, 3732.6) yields 1.9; 9.32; 11.2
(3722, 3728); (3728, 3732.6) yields 0.8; 10.7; 11.5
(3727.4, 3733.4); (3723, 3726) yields 1.6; 11.5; 9.91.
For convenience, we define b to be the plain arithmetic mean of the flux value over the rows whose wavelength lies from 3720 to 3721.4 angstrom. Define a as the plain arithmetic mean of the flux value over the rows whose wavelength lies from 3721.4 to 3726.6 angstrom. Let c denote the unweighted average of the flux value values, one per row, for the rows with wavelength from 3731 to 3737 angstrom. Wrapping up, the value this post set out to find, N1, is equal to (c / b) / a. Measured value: 0.123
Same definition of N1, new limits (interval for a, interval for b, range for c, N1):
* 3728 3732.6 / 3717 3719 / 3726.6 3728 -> 0.107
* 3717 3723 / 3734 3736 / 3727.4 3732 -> 0.126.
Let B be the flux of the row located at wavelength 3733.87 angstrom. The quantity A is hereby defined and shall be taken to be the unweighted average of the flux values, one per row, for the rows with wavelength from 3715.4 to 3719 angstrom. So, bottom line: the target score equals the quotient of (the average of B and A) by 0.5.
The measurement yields 18.4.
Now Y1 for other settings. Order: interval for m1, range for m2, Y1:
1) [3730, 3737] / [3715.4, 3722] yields 0.6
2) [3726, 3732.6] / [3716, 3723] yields 0.0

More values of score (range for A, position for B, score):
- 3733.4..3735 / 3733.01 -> 20.9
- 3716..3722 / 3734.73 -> 18.5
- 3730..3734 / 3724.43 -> 20.4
